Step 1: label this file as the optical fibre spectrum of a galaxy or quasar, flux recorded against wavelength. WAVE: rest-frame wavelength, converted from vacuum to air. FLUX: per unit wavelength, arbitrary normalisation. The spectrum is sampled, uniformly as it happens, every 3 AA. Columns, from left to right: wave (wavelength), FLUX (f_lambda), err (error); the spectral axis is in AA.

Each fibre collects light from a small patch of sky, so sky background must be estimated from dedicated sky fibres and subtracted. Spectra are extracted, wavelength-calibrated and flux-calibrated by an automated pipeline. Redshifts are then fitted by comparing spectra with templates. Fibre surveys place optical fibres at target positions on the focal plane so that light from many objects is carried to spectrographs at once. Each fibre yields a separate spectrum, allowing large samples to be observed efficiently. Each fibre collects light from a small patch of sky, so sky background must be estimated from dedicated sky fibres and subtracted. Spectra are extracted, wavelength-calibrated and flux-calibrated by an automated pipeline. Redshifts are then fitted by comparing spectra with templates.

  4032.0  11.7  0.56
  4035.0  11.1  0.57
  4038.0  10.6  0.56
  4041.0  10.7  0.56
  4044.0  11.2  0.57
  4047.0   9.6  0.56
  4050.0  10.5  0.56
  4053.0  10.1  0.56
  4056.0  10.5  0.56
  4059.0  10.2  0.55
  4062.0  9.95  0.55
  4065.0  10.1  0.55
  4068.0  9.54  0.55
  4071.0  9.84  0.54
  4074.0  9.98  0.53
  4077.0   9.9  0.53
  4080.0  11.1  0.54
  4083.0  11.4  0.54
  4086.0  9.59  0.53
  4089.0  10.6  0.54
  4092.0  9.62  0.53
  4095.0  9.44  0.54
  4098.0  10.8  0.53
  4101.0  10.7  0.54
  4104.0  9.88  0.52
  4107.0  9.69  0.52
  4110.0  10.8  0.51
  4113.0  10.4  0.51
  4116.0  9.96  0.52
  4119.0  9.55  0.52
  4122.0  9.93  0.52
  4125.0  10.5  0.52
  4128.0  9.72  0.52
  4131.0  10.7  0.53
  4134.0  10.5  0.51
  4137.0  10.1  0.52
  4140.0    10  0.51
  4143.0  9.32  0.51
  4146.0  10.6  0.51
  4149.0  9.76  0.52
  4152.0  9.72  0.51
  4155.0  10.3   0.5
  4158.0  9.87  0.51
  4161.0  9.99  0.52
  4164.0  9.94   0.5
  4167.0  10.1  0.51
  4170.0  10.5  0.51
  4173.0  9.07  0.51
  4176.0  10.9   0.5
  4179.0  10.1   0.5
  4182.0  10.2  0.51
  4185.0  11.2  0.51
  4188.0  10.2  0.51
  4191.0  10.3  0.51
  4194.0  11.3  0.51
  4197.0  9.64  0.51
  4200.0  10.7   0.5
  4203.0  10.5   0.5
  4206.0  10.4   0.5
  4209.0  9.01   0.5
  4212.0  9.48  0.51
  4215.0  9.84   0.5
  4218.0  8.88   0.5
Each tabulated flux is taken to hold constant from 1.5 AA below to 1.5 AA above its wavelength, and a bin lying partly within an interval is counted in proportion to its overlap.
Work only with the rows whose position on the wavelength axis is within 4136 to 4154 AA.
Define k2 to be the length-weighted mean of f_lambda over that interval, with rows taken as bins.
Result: 9.9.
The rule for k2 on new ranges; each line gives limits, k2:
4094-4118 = 10.2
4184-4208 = 10.5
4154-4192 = 10.2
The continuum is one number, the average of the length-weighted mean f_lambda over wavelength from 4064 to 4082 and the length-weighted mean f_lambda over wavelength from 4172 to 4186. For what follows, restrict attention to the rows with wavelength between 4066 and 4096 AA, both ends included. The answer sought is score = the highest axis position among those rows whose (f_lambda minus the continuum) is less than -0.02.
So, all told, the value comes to 4095.0 AA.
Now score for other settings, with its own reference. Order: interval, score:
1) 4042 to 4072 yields 4071.0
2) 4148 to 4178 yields 4173.0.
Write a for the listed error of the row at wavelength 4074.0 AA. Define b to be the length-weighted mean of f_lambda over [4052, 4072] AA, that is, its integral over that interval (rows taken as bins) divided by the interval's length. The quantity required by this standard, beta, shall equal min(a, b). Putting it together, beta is 0.530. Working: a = 0.530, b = 10.0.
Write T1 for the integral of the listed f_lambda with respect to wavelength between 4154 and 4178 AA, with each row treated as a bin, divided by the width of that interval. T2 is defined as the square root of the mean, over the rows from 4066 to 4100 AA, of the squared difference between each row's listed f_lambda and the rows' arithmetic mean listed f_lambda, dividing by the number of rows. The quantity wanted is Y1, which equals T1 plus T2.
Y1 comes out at 10.7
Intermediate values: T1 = 10.1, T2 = 0.66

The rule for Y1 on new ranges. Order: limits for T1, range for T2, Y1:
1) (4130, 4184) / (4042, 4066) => 10.5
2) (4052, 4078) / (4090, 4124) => 10.5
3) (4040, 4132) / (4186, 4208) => 10.7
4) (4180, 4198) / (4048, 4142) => 11.0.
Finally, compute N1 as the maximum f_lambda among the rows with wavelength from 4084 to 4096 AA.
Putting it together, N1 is 10.6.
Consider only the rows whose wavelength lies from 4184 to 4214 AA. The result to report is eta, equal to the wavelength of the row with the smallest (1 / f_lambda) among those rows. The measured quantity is 4194.0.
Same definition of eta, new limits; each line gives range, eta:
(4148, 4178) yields 4176.0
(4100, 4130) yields 4110.0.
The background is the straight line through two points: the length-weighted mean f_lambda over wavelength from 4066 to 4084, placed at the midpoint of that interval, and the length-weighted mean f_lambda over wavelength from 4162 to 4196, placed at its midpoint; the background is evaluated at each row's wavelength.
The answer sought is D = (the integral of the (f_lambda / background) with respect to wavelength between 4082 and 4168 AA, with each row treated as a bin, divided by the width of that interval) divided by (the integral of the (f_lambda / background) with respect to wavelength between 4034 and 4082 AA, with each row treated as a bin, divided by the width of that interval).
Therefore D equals 0.98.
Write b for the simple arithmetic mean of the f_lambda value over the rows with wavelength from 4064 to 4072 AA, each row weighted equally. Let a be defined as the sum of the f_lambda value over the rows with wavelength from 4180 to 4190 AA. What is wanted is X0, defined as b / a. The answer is 0.311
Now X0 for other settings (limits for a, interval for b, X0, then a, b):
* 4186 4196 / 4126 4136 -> 0.324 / 31.8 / 10.31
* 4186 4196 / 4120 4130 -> 0.316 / 31.8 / 10.05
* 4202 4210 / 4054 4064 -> 0.342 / 29.9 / 10.22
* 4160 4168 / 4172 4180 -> 0.334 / 30.0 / 10.02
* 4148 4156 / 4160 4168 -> 0.336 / 29.8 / 10.01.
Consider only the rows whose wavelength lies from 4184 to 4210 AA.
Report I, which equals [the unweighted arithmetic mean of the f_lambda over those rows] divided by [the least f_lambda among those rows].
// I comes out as 1.150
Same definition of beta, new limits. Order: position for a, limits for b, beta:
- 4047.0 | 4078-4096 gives 0.560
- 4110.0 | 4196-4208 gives 0.510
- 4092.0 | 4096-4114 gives 0.530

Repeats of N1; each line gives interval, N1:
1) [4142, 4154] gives 10.6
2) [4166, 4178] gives 10.9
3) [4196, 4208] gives 10.7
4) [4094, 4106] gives 10.8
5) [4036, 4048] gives 11.2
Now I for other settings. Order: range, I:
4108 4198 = 1.122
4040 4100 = 1.084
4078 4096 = 1.090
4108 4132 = 1.068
